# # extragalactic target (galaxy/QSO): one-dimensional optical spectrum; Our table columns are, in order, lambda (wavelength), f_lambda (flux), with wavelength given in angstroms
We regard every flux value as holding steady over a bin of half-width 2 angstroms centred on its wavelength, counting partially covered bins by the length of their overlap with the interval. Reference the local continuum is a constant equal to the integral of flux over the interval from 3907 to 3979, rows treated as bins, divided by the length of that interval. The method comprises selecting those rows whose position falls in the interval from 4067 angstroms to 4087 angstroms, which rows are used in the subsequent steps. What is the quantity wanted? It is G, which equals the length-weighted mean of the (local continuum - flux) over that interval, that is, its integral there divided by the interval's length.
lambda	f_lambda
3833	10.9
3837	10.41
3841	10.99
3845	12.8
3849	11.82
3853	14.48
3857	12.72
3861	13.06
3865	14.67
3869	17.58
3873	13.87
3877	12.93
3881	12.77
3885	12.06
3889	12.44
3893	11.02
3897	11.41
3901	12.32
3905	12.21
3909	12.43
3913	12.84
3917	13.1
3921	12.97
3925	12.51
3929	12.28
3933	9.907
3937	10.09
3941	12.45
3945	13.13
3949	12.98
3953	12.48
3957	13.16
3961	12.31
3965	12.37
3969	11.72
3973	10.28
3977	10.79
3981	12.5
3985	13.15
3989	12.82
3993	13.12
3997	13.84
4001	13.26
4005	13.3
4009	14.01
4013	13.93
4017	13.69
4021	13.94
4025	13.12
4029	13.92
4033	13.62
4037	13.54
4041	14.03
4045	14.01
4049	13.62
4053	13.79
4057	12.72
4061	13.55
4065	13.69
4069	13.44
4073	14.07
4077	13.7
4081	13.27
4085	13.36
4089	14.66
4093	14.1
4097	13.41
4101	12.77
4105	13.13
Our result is -1.5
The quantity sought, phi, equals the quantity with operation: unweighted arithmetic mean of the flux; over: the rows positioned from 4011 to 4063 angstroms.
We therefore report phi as 13.7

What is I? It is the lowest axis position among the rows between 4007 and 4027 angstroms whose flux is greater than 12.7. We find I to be 4009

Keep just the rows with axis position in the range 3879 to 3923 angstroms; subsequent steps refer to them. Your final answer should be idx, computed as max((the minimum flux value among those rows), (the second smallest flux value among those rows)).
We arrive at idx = 11.4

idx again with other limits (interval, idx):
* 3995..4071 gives 13.1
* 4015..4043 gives 13.5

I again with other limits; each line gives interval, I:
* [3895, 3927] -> 3913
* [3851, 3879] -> 3853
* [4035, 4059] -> 4037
